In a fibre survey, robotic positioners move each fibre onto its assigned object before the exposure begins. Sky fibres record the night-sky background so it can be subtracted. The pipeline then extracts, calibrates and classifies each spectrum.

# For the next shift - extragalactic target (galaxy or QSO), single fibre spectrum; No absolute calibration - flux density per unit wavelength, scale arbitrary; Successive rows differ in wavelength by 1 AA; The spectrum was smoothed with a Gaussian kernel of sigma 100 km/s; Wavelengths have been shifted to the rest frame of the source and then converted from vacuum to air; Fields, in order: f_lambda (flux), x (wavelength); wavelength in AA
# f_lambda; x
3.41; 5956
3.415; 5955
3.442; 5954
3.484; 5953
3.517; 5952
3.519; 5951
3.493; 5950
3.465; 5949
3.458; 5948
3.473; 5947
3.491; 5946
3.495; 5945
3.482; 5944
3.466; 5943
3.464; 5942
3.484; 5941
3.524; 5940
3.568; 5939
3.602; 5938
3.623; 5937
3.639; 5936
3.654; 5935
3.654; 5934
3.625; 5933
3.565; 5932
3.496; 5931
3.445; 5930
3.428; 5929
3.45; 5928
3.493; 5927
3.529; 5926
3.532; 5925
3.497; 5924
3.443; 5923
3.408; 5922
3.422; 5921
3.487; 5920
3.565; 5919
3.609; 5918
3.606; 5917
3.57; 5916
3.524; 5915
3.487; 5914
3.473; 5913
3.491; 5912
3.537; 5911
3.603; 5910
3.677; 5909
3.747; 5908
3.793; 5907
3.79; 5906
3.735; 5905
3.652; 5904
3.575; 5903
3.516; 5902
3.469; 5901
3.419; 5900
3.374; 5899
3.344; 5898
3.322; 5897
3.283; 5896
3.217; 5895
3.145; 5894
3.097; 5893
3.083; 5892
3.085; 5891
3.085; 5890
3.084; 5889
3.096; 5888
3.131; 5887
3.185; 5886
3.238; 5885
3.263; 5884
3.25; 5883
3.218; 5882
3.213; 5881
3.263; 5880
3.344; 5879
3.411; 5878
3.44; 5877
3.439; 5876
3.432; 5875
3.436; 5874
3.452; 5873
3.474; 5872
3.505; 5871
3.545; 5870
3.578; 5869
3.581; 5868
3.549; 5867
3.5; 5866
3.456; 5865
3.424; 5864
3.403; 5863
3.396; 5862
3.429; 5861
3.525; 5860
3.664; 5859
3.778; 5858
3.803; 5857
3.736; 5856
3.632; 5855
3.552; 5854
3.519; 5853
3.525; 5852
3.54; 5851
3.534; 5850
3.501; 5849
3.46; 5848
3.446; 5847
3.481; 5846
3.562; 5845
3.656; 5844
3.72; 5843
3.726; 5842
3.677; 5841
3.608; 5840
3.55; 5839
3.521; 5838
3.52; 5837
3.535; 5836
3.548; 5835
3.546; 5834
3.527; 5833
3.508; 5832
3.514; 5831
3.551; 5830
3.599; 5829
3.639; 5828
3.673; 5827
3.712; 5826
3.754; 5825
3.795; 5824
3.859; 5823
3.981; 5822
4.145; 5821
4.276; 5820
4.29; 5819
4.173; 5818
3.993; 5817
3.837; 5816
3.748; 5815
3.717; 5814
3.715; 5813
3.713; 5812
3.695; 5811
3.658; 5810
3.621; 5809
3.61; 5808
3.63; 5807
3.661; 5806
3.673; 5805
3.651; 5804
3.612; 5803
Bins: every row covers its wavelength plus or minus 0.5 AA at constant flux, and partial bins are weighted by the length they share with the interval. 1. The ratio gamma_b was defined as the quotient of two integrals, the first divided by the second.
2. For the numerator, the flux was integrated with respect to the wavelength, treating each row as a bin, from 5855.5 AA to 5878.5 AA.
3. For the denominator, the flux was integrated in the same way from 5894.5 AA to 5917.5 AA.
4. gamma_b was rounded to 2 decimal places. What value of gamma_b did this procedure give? 1.00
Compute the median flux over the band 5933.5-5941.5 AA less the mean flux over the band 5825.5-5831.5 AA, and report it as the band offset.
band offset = 0.00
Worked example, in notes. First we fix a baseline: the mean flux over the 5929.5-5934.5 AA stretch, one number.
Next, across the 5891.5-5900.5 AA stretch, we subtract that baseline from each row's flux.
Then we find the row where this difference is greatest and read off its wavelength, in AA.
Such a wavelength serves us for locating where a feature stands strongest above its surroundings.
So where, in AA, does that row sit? 5900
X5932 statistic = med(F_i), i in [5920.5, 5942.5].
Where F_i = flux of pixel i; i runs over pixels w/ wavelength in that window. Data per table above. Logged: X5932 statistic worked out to 3.51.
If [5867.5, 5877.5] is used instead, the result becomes 3.46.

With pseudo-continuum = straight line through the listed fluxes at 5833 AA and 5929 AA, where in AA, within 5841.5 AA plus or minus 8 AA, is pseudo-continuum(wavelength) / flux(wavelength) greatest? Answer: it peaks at 5847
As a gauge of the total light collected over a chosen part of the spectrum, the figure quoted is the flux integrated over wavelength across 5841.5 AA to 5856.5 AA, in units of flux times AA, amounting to 53.6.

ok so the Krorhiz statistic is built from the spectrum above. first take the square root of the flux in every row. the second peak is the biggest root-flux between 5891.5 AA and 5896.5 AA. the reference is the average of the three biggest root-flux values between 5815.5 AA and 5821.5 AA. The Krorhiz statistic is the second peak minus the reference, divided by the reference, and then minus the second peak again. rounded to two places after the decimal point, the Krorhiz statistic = -1.93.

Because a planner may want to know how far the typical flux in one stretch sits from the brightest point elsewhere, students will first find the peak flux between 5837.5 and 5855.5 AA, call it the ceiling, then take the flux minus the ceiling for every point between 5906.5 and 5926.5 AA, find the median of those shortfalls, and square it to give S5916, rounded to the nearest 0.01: 0.04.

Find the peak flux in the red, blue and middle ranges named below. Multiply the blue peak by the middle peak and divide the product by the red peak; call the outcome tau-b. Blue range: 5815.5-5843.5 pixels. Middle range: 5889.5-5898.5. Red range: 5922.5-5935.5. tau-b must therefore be 3.93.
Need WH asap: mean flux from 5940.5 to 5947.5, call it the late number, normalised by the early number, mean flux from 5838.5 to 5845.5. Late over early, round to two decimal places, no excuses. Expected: 0.96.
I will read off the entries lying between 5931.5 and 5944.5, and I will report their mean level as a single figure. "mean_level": 3.57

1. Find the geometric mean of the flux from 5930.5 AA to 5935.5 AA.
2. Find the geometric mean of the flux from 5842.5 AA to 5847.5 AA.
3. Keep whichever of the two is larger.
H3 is 3.60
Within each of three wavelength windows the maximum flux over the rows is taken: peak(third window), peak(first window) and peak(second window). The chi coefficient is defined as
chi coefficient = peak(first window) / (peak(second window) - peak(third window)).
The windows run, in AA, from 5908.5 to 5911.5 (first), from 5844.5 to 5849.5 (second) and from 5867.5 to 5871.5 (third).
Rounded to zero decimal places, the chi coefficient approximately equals -194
